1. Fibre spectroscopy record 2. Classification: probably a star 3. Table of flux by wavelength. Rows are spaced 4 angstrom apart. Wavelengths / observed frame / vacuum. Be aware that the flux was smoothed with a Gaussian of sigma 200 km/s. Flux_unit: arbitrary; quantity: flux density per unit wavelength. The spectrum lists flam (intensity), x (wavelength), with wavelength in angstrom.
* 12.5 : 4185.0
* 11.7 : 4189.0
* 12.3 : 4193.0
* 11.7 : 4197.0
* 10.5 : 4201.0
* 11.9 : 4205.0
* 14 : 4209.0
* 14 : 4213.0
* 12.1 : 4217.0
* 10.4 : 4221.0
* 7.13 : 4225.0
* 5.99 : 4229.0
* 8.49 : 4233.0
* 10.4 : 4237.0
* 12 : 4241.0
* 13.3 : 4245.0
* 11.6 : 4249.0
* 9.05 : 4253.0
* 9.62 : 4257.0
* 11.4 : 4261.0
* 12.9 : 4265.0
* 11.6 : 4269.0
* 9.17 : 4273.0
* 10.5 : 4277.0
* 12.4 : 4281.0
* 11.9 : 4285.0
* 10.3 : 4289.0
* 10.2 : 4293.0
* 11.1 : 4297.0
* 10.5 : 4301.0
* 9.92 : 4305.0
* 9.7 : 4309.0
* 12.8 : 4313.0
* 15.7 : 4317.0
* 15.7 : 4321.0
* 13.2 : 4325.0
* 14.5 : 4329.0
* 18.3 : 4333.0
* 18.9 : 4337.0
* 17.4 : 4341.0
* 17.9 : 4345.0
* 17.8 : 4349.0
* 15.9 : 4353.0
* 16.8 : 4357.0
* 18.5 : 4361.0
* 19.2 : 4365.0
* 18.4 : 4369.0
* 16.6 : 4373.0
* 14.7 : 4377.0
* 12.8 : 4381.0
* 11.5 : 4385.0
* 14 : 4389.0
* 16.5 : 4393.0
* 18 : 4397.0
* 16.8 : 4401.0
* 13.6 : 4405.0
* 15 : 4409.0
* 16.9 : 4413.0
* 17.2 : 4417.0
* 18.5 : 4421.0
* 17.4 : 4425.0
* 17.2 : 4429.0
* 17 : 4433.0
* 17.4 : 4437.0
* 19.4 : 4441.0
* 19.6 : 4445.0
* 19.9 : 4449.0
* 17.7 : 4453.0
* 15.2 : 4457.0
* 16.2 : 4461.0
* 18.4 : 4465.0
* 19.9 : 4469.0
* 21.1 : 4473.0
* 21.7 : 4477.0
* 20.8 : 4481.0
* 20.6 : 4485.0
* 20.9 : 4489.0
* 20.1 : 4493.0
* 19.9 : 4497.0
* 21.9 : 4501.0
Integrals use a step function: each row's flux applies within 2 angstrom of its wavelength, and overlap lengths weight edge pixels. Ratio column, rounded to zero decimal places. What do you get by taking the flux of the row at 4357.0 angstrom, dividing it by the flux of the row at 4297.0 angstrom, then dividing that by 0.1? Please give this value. 15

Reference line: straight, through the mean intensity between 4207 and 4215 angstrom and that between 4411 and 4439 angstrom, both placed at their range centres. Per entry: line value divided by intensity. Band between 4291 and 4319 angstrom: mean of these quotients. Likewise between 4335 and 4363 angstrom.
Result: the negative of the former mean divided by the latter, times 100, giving -151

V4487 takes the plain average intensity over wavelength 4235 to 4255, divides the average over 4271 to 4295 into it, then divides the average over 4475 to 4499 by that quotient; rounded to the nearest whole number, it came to 20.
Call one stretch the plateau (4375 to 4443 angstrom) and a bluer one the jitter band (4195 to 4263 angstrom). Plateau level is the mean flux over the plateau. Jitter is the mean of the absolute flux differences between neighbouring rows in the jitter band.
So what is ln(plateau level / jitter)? 2.27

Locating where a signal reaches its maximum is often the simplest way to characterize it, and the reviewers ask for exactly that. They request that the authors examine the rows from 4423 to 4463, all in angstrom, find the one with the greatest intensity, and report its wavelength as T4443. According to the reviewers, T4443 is 4449.0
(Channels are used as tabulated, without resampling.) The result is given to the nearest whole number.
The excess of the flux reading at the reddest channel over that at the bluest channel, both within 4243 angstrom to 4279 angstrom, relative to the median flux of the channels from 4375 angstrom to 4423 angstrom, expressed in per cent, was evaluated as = -18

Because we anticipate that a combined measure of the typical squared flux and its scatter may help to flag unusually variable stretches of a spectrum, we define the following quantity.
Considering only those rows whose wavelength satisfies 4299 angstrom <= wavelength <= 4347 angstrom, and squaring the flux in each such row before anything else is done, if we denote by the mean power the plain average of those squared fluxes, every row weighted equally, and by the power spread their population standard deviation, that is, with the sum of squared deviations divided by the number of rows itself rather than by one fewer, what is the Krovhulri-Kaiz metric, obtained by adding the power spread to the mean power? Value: 312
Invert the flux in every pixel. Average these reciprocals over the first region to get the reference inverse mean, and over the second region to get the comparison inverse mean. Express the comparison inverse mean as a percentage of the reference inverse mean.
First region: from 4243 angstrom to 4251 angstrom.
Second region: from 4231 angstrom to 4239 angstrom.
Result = 133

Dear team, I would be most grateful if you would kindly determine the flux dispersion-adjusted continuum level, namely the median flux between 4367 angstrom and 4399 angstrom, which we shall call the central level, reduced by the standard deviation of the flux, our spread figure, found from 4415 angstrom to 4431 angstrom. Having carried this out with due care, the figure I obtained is 15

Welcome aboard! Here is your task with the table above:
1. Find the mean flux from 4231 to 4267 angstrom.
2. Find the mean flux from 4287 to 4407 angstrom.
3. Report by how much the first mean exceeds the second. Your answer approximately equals -3.9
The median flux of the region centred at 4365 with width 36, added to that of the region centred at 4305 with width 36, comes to 27.3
